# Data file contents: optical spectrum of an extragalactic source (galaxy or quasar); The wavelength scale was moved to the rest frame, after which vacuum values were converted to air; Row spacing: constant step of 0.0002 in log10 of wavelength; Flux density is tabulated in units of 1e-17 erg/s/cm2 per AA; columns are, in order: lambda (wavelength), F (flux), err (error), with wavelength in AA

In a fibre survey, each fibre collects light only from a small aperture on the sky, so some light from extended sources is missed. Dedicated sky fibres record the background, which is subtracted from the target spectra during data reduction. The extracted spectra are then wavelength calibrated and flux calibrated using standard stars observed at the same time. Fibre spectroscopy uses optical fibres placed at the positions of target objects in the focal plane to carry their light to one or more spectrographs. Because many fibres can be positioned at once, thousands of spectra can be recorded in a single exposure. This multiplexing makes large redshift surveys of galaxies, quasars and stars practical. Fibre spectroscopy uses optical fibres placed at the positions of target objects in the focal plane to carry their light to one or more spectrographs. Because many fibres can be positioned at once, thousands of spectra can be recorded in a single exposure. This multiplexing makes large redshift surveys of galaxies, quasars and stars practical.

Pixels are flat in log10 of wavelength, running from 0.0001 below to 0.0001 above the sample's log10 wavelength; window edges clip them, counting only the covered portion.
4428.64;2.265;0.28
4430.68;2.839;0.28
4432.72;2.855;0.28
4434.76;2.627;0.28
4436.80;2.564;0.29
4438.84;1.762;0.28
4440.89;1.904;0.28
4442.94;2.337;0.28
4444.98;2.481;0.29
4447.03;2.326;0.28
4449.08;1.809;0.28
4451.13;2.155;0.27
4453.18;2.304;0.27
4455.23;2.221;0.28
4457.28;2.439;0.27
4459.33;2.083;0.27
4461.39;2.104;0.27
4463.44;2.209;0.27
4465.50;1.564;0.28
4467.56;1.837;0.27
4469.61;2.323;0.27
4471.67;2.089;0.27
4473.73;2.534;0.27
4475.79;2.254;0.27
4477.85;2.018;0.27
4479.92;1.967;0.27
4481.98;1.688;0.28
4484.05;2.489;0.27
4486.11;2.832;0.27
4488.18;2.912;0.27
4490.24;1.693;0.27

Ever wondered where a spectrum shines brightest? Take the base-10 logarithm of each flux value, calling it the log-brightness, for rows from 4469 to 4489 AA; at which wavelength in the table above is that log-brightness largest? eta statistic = 4488.18 AA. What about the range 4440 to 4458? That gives 4444.98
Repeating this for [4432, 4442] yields 4432.72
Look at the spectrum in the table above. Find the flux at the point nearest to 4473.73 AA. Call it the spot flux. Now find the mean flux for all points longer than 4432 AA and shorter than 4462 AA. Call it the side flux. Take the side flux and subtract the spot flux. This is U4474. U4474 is -0.27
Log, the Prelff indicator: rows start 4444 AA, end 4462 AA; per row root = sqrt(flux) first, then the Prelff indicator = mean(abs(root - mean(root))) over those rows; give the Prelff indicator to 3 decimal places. 0.053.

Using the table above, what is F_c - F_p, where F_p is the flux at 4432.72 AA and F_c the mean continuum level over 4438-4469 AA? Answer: -0.75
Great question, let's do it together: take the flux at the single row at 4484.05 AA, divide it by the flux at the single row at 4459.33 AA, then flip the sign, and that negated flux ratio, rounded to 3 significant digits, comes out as -1.19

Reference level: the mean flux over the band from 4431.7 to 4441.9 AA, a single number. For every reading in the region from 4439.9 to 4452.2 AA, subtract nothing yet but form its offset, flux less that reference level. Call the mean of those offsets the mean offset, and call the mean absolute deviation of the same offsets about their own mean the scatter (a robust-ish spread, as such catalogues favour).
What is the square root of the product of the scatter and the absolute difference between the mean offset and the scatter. 0.287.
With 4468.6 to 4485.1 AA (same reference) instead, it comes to 0.304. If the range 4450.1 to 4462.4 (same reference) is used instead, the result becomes 0.154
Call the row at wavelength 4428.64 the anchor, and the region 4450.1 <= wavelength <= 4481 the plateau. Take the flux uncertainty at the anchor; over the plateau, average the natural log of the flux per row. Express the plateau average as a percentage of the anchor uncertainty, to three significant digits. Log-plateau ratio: 269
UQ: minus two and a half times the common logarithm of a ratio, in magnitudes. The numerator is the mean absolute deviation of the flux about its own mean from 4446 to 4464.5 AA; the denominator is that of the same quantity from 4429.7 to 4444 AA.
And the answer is 1.1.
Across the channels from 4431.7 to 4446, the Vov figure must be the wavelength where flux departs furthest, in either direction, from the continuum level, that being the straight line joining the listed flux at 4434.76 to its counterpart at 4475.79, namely 4438.84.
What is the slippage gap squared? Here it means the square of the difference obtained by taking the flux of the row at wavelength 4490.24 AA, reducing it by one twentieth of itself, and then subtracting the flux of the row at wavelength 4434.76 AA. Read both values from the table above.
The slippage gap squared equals 1.04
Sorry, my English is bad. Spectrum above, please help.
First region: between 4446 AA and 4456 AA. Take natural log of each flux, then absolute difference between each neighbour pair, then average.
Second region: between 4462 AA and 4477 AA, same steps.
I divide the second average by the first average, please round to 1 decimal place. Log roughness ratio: 1.5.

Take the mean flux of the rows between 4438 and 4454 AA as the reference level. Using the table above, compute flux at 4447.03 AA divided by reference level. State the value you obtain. 1.09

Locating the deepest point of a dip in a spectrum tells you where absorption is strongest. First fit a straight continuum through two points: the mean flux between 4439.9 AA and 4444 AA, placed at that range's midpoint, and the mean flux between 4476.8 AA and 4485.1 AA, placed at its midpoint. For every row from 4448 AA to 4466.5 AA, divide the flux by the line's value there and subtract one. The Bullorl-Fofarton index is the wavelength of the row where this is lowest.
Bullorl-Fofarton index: 4465.50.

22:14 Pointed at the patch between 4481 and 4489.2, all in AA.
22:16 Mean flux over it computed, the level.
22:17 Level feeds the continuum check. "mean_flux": 2.48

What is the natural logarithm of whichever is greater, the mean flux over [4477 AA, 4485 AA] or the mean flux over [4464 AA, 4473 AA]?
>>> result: 0.71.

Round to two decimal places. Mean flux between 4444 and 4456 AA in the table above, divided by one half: 4.43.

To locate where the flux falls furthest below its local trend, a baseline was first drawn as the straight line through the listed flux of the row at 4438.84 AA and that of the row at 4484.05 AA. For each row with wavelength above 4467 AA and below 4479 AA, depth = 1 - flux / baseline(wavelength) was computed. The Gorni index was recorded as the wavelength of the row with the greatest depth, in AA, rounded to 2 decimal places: 4467.56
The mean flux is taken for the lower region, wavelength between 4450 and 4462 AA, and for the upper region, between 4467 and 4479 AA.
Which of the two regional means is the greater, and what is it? 2.22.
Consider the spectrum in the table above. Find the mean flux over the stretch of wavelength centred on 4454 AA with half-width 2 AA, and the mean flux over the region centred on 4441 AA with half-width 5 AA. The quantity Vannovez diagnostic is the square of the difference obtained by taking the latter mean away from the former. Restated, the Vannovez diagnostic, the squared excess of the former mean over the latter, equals 0.00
